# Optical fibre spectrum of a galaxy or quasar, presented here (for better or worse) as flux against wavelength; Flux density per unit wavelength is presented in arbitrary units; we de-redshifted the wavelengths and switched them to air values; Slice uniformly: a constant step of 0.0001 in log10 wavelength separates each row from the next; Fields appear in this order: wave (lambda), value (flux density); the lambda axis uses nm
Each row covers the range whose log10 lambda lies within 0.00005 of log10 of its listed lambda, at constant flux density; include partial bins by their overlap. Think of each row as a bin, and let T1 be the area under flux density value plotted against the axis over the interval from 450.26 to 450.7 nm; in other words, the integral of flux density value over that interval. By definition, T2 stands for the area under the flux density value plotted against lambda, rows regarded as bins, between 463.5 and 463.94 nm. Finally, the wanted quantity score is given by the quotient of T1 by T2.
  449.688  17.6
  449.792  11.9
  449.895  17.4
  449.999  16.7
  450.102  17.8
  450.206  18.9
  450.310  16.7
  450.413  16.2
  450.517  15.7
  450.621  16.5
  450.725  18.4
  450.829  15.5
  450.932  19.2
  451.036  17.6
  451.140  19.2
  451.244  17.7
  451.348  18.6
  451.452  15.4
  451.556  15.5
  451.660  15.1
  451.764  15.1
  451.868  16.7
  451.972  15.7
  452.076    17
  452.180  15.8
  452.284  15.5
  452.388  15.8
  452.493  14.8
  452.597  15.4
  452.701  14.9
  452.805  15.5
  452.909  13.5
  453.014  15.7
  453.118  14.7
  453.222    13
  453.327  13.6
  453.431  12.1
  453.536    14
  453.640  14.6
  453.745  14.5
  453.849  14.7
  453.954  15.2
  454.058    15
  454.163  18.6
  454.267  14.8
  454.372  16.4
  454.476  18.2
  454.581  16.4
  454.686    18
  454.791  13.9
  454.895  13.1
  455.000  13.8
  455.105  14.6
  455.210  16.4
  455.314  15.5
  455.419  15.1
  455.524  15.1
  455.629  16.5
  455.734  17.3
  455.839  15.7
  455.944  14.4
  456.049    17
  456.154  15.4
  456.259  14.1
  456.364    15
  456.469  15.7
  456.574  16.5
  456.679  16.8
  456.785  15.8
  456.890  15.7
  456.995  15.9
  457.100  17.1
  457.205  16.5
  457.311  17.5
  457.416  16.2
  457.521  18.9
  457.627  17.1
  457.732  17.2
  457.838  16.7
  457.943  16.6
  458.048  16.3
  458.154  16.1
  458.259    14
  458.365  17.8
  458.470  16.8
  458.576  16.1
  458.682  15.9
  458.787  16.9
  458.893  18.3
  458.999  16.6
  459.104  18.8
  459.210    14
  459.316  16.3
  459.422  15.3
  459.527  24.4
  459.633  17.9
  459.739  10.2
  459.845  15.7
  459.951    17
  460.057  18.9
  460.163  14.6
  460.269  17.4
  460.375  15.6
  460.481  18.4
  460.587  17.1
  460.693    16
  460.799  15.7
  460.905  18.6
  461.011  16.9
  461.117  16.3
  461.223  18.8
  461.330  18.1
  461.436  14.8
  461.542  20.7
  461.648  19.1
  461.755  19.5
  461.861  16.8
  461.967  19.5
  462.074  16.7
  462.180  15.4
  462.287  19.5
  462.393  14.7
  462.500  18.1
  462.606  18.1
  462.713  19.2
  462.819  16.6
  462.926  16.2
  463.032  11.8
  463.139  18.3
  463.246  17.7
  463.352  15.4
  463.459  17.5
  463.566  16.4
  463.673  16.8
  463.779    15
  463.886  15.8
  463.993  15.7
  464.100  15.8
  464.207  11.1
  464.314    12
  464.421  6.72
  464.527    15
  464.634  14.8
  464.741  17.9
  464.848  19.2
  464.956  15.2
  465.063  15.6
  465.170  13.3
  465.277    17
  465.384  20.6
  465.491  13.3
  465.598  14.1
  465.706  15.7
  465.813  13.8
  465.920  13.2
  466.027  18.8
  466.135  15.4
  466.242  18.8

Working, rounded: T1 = 7.2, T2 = 7.1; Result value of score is 1.0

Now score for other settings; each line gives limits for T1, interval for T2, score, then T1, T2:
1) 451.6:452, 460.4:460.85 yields 0.8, 6.3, 7.5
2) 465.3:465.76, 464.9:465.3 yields 1.2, 7.4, 6.1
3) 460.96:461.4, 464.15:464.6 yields 1.5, 7.7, 5.1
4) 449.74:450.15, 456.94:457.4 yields 0.9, 6.5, 7.7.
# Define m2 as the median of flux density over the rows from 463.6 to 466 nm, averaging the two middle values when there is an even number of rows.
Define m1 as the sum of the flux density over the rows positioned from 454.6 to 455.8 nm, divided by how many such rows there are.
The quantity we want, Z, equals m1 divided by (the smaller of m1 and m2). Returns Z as 1.02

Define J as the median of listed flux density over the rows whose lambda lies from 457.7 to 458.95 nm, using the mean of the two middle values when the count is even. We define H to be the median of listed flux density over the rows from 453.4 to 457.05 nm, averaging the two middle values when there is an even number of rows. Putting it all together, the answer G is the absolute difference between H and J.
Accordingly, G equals 1.25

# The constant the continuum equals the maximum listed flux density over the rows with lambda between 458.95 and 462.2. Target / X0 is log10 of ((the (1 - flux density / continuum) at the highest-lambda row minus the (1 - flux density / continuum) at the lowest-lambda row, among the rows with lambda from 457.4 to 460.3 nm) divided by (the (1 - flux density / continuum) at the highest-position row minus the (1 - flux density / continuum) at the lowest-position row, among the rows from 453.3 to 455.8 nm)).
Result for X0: -0.49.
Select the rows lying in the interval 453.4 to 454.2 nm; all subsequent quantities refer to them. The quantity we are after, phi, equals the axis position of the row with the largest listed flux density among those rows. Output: 454.163 nm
